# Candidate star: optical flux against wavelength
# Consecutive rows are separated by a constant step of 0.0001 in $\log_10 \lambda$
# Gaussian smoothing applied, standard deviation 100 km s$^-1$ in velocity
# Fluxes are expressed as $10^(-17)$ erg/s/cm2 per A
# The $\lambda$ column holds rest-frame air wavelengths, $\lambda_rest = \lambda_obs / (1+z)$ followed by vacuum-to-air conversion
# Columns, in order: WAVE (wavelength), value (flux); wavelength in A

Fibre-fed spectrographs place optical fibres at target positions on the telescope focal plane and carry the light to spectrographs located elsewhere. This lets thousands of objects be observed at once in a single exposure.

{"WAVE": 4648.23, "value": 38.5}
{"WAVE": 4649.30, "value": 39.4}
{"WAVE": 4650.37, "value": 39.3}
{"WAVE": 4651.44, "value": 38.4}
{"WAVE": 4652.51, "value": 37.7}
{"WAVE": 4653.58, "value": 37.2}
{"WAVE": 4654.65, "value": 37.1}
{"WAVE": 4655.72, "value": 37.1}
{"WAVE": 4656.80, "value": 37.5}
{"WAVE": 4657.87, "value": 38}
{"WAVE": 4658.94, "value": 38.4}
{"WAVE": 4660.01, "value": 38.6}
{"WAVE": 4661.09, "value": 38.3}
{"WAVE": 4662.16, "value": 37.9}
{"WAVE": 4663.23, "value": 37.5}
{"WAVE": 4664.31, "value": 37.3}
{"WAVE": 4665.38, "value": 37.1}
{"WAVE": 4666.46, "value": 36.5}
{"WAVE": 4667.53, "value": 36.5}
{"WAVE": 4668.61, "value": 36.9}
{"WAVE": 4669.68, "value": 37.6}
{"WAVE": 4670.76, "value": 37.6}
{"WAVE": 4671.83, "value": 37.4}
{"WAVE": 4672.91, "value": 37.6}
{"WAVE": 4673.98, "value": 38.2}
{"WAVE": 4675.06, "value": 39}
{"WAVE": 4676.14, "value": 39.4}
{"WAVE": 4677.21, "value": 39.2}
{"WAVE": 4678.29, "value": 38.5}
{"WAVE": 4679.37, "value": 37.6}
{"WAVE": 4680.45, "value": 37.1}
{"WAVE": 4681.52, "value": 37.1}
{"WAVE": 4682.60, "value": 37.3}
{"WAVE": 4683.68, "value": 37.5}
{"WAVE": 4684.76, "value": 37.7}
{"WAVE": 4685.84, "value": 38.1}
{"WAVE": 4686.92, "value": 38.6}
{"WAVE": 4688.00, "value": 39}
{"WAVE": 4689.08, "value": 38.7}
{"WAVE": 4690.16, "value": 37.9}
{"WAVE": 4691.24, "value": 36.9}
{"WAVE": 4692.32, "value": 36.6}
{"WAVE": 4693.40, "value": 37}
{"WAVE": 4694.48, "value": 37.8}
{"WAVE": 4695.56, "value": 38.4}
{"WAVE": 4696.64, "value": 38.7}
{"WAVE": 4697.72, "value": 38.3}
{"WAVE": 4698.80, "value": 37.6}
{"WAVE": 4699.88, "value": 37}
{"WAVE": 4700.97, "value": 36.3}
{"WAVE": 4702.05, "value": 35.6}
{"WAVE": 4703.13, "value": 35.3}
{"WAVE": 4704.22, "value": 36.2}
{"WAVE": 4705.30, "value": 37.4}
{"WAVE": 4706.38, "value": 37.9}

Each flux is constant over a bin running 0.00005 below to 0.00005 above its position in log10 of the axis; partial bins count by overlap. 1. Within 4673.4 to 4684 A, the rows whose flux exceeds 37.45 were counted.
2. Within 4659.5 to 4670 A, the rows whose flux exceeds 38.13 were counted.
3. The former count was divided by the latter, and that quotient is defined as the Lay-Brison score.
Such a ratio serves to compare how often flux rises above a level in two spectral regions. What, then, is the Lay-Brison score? 3.5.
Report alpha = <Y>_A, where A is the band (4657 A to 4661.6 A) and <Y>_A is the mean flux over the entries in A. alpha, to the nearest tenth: 38.3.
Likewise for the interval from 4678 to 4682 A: 37.6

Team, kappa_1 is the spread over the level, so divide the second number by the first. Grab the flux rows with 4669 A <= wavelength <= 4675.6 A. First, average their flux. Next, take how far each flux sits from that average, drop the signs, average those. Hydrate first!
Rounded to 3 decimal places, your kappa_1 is 0.012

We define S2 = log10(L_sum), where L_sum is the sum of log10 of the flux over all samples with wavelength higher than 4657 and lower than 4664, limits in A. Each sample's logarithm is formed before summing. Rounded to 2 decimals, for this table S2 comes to 0.98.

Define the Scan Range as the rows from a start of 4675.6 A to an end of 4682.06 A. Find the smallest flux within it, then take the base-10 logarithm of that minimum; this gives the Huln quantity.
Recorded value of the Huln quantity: 1.569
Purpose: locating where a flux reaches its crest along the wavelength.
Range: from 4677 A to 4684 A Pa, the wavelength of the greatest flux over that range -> 4677.21 A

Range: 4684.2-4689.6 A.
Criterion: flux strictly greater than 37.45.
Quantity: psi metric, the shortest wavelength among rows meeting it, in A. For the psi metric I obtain 4684.76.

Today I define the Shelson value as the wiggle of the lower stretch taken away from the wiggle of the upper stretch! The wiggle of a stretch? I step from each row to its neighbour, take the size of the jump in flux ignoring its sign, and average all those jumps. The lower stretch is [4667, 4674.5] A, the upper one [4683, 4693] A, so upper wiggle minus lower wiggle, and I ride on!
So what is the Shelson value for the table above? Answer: 0.14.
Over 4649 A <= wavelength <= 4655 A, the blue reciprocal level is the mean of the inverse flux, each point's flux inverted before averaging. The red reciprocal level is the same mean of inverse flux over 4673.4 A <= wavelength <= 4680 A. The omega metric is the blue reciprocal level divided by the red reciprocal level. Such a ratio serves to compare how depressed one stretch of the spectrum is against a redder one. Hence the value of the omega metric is 1.013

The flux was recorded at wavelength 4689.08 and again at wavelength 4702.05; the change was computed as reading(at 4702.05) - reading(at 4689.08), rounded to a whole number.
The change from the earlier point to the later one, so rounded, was -3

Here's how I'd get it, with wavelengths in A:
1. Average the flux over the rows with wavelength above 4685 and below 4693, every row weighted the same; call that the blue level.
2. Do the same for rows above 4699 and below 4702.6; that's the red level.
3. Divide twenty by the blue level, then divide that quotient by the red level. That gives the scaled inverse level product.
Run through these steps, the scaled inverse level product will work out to 0.0145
